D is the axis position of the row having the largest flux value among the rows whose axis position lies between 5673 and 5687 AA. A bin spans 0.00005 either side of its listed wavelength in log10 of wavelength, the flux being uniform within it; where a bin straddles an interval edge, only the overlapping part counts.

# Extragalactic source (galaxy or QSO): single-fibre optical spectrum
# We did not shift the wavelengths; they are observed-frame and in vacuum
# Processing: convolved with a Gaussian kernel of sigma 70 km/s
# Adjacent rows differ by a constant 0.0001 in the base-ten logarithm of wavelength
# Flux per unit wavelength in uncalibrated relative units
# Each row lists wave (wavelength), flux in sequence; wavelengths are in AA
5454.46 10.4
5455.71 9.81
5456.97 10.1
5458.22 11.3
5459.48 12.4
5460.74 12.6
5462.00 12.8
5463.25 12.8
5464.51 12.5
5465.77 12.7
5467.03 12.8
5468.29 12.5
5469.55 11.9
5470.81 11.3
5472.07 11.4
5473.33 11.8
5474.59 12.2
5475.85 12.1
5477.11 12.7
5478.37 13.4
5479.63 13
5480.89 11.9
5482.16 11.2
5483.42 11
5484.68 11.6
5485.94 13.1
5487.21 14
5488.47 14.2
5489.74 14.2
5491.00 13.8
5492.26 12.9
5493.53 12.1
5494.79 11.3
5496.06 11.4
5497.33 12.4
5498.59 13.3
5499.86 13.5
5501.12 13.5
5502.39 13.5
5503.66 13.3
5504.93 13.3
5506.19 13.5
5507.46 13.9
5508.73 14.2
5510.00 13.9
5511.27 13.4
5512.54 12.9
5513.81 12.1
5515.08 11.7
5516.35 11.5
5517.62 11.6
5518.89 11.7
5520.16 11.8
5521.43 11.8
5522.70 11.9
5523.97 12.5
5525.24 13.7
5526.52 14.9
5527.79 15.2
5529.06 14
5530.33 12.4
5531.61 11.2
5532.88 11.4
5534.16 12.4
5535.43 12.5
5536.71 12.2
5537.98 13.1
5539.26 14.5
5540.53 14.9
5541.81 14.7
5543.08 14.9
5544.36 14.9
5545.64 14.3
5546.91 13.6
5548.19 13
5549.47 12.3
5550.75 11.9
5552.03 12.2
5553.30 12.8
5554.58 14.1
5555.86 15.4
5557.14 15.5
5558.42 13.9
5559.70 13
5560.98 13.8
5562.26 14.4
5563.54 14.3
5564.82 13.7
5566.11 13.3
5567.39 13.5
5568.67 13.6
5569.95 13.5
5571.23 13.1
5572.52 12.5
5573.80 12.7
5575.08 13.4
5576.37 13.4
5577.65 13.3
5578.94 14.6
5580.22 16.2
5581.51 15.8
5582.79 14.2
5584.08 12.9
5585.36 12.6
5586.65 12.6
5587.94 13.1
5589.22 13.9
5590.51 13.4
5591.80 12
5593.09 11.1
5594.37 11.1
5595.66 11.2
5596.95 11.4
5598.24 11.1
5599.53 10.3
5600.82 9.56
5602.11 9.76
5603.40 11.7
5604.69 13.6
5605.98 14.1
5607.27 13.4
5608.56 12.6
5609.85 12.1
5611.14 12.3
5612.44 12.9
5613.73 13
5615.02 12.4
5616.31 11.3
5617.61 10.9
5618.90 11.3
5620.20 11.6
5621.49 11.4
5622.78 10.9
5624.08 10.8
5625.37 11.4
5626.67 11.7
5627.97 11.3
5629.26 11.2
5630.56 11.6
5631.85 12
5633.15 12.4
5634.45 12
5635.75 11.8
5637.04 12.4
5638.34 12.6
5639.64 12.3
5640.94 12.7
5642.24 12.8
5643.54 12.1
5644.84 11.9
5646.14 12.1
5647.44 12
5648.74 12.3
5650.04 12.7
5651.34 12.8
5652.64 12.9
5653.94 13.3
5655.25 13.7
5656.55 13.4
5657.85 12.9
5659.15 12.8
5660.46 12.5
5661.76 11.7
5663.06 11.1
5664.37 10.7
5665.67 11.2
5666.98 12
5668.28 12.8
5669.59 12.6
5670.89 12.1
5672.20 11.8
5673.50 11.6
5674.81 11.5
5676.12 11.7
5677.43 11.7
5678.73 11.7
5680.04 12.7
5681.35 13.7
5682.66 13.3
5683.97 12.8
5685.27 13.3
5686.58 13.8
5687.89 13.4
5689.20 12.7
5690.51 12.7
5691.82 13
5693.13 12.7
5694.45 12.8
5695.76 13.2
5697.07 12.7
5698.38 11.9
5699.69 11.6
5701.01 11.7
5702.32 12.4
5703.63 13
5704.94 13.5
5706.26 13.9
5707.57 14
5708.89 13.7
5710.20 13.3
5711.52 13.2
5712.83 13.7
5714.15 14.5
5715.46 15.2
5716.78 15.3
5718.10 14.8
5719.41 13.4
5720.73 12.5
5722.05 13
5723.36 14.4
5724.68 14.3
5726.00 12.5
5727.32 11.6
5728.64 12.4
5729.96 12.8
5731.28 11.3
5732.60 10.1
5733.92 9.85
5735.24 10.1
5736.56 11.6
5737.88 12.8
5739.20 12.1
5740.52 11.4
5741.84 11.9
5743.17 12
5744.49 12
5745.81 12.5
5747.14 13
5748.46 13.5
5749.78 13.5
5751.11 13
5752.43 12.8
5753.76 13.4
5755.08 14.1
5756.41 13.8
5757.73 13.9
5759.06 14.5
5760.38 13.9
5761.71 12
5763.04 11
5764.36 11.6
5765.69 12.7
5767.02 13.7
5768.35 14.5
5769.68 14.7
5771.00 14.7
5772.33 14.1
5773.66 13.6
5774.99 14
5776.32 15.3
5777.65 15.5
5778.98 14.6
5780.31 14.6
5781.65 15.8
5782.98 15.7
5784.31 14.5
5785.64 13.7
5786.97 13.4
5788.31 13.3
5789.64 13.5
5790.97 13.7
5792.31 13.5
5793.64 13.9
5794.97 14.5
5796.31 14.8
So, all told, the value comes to 5686.58 AA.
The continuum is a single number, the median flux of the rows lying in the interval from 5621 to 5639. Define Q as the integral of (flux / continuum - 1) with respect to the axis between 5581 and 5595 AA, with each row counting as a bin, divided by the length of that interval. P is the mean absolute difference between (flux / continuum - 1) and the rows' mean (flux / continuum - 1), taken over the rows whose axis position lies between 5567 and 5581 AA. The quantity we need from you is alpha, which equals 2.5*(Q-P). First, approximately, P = 0.0556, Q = 0.111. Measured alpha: 0.14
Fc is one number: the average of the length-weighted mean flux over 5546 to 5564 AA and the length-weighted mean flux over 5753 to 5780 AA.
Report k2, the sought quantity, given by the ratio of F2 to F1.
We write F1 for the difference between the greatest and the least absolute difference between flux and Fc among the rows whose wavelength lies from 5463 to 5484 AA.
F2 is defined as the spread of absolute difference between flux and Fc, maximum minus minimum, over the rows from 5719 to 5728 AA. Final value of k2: 0.75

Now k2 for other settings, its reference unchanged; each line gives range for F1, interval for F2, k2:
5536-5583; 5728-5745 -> 1.18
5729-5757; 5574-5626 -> 1.08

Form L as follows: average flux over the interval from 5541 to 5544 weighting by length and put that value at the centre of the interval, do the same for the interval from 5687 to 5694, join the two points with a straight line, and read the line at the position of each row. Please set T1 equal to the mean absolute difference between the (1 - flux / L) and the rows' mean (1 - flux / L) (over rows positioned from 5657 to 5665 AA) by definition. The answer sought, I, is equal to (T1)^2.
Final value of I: 0.0033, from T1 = 0.057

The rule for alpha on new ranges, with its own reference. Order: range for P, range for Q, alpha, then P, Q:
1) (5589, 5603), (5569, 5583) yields 0.27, 0.0829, 0.190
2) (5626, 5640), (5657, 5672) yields 0.00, 0.0325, 0.034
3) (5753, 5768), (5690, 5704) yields -0.02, 0.0824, 0.073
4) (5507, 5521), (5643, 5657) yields 0.01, 0.0820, 0.086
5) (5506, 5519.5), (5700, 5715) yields 0.16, 0.0814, 0.145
